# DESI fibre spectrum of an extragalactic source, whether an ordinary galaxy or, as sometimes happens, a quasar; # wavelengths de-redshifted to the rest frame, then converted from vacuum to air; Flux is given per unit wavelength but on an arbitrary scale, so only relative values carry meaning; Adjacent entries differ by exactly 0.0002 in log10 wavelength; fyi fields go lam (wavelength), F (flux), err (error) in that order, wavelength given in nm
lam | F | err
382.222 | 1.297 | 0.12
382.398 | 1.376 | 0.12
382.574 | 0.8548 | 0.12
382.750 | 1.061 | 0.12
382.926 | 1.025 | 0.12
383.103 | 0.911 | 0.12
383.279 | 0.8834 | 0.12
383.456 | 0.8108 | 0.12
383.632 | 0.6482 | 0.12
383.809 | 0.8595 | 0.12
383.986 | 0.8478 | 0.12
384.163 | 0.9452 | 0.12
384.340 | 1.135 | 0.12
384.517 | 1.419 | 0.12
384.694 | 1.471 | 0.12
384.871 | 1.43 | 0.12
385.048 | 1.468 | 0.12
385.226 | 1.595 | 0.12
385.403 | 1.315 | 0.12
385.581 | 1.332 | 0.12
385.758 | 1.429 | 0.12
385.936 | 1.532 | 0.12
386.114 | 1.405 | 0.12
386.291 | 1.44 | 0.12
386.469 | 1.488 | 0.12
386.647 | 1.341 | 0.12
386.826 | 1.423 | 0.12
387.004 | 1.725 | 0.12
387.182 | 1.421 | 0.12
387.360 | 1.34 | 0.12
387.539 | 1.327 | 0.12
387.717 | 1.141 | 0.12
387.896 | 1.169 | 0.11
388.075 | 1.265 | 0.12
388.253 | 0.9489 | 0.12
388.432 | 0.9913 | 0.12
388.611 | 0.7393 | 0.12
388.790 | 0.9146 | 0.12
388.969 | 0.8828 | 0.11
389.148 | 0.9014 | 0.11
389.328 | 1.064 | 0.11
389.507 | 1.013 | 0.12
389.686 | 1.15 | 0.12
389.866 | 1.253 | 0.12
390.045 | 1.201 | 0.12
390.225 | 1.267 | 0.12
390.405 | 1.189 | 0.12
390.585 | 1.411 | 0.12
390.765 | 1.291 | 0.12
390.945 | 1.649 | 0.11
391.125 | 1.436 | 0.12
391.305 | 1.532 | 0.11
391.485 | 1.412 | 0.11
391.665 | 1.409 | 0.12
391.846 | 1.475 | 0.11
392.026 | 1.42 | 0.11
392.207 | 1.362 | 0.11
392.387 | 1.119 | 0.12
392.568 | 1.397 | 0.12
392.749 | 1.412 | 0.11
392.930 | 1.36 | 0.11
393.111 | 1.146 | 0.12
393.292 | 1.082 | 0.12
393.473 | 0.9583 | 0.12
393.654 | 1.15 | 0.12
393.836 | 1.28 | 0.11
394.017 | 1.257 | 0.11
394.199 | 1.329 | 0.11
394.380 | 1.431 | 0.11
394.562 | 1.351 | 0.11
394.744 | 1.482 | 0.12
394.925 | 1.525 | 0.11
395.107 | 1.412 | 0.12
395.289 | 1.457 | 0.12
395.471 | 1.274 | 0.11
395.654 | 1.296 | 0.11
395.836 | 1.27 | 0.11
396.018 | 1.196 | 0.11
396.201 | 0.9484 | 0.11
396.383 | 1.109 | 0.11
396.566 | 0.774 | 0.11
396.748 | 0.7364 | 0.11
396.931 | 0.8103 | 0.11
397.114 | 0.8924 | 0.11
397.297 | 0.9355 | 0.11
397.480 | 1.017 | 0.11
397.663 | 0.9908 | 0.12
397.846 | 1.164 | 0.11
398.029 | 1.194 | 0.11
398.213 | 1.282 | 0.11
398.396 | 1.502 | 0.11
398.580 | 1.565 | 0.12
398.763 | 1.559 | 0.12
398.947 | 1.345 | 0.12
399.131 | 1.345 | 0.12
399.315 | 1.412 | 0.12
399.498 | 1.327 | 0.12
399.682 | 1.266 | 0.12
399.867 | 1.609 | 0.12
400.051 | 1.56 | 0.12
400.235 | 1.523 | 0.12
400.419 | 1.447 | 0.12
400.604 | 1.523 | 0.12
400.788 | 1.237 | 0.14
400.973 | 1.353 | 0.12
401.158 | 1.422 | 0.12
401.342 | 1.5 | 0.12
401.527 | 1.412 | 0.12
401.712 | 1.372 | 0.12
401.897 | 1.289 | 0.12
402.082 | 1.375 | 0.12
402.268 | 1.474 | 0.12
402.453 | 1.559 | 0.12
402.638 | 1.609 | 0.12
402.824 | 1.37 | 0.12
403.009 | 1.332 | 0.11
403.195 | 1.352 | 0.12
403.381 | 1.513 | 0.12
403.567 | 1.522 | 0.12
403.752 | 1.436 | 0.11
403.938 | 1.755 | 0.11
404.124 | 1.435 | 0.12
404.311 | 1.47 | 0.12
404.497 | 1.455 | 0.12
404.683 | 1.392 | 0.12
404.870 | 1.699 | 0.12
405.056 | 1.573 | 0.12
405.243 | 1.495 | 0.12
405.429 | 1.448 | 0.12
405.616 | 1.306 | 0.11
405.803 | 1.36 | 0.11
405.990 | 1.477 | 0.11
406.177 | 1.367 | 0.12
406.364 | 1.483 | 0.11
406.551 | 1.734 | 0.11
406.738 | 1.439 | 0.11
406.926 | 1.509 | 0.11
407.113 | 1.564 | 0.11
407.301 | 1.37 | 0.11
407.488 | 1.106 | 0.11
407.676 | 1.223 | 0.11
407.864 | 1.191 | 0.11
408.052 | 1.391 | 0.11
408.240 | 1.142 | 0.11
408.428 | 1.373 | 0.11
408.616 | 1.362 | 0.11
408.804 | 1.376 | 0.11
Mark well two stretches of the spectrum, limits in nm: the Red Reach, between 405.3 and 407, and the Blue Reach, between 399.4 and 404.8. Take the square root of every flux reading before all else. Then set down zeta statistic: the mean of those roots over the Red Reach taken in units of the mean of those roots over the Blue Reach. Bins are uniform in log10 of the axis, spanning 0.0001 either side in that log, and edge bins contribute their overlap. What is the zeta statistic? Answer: 1.00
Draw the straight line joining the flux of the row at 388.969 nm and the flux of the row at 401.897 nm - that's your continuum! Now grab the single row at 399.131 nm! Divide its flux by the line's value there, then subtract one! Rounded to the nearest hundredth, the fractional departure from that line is 0.12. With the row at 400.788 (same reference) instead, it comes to -0.01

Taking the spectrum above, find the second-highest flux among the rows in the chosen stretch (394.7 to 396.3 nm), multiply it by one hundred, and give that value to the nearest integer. 148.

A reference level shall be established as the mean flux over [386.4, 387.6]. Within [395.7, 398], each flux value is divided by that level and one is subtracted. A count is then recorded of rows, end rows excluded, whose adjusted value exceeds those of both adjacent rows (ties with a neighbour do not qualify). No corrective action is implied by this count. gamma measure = 2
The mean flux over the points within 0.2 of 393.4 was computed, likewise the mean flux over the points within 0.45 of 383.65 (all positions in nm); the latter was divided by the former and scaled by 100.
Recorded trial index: 79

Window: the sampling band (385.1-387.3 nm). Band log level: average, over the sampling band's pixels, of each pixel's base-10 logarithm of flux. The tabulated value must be 0.161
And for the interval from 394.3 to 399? 0.073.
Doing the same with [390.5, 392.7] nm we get 0.147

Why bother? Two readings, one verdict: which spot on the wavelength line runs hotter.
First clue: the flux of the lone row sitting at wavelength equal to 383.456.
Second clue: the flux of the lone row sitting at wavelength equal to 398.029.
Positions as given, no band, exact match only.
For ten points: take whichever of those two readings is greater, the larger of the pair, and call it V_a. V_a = 1.19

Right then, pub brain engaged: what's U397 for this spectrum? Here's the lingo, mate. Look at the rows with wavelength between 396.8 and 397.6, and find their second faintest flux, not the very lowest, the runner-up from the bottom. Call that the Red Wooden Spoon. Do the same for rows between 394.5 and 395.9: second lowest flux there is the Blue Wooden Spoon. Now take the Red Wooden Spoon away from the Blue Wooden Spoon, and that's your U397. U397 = 0.38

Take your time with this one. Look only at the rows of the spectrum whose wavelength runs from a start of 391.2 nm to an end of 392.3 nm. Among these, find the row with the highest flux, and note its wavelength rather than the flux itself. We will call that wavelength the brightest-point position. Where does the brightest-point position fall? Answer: 391.305 nm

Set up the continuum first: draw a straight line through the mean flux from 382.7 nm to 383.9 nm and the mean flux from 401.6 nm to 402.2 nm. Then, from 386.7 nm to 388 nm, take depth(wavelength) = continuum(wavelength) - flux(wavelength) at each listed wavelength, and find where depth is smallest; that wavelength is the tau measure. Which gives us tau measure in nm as 387.004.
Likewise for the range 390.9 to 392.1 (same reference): 390.945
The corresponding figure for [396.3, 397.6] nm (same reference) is 396.383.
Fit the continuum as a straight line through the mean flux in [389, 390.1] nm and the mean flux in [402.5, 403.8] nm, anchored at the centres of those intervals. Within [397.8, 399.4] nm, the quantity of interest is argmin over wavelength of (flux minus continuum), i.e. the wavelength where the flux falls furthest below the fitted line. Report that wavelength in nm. 397.846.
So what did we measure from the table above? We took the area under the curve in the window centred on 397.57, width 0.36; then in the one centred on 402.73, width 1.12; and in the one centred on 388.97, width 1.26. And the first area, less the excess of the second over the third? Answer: -0.1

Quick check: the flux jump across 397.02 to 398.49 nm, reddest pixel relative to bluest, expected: 0.61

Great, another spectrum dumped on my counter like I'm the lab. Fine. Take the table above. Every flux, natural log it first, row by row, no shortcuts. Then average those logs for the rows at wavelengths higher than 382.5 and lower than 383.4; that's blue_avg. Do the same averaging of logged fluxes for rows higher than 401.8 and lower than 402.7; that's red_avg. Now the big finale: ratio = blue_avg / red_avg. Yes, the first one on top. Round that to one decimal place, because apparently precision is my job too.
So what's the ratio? -0.2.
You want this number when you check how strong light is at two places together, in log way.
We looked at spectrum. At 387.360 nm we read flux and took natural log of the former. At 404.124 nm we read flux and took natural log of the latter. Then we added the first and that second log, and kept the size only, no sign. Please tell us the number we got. 0.65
